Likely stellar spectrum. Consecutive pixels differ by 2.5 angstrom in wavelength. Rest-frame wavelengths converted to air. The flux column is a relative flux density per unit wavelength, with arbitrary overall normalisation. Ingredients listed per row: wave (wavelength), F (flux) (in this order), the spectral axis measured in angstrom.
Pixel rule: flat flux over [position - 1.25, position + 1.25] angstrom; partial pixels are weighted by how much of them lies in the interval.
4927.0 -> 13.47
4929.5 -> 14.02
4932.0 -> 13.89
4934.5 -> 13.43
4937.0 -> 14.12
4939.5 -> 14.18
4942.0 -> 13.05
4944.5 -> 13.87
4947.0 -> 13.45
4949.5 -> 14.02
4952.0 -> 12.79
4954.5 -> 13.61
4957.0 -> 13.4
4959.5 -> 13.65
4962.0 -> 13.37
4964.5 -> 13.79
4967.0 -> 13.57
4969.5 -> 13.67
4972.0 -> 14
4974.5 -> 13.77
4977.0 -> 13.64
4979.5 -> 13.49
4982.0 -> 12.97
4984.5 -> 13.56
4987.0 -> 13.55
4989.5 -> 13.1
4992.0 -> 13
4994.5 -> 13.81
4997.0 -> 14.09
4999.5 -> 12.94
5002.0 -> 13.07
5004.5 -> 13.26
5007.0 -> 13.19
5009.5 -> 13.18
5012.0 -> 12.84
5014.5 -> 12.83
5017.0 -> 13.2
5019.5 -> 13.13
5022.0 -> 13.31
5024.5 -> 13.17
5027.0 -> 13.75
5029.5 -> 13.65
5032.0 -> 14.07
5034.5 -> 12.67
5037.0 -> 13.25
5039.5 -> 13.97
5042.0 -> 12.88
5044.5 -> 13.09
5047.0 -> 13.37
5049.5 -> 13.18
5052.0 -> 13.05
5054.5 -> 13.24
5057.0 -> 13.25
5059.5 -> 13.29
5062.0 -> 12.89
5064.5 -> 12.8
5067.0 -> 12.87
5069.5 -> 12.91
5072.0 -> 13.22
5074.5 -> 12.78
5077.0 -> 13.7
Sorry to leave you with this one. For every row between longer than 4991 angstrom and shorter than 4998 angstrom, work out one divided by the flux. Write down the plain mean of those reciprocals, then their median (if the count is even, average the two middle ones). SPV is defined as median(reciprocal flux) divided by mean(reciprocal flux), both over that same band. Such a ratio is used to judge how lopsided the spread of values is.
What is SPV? 0.99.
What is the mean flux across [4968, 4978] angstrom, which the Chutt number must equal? 13.8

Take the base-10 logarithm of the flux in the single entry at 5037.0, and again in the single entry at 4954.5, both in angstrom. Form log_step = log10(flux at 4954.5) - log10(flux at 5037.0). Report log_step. 0.012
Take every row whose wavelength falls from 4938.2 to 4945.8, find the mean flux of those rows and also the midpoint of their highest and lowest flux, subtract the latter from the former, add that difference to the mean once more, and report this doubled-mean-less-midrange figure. 13.8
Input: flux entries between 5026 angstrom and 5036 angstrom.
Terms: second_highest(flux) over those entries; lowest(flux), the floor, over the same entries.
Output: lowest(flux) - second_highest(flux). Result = -1.1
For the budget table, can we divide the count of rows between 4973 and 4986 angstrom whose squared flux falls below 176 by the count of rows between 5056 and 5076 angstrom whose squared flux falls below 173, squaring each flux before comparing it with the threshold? 0.20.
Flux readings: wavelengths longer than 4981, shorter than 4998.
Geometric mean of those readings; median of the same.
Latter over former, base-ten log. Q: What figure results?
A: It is 0.0037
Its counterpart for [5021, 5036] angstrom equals 0.0016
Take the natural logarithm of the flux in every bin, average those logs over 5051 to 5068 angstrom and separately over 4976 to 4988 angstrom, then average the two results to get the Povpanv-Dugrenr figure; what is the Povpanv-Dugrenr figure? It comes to 2.58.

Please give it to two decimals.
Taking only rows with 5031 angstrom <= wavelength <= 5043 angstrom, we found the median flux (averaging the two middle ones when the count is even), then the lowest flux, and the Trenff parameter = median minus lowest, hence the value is 0.58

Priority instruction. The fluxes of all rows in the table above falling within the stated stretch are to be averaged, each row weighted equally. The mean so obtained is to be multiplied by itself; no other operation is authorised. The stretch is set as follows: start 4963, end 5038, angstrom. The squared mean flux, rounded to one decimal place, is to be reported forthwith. 179.1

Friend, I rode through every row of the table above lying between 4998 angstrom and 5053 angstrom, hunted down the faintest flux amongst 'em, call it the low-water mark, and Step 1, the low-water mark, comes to 12.67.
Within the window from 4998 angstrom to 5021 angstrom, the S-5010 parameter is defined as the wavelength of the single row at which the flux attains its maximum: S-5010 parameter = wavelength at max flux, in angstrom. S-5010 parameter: 5004.5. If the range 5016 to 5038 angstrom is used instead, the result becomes 5032.0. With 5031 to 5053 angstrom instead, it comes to 5032.0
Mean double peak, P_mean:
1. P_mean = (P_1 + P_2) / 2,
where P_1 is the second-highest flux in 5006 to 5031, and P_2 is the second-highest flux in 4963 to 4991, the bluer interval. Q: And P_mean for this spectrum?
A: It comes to 13.7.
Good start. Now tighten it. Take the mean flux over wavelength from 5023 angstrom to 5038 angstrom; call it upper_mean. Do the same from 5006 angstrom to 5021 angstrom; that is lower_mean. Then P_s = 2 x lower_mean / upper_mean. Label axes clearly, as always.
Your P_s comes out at 1.95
